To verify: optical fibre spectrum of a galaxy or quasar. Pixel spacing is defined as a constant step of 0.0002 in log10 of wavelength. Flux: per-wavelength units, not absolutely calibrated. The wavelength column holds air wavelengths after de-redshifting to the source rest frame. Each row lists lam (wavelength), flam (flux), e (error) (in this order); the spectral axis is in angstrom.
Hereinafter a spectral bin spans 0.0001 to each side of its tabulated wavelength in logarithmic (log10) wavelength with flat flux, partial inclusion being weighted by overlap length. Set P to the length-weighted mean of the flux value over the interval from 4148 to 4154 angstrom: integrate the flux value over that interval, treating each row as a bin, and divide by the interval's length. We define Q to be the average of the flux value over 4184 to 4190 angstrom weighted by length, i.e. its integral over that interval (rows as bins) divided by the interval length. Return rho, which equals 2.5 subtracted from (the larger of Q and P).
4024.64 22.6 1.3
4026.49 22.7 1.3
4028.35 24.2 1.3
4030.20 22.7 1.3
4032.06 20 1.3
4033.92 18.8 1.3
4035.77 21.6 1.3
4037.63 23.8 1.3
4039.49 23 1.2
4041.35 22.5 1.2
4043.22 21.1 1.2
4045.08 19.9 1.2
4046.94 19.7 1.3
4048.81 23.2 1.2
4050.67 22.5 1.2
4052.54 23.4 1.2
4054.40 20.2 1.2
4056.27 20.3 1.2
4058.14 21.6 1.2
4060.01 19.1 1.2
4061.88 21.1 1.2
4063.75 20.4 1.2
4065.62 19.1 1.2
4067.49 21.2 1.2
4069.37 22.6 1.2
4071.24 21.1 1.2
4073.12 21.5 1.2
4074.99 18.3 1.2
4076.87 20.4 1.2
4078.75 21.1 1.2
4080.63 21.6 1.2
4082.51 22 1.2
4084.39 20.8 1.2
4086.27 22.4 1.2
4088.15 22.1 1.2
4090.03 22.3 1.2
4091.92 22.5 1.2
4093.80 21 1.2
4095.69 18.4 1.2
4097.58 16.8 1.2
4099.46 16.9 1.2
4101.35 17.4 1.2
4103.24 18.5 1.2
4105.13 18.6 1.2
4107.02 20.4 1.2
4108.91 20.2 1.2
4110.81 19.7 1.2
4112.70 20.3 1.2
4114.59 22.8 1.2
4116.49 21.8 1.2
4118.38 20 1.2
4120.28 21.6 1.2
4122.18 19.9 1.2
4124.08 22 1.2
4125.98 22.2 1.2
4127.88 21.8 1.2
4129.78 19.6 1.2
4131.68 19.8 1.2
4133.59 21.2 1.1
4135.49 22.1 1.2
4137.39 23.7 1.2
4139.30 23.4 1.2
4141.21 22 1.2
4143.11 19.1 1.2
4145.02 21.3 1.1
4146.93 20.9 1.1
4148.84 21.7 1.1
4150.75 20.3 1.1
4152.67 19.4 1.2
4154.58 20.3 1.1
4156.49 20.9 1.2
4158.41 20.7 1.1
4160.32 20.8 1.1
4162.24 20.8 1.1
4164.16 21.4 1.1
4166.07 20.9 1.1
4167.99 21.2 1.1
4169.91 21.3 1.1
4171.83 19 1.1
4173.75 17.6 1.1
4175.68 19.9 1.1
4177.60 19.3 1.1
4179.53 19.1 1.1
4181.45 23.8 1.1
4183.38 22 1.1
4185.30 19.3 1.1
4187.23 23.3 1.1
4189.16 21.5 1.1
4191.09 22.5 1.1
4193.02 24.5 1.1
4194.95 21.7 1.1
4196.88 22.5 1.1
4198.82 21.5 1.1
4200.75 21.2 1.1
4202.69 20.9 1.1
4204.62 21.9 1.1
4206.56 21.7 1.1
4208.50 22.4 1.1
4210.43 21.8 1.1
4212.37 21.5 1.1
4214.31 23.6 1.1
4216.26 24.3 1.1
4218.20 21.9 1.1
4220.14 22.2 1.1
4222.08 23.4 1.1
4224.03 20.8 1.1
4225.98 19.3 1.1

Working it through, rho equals 18.9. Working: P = 20.4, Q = 21.4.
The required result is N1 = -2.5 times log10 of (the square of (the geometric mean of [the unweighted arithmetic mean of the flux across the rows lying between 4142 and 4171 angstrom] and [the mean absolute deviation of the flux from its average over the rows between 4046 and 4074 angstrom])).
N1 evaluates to -3.37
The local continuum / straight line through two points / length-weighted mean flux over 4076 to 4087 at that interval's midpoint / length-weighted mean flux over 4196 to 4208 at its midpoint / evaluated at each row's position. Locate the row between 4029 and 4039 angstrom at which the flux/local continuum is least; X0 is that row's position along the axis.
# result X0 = 4033.92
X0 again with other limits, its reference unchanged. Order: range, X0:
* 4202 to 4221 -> 4202.69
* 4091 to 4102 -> 4097.58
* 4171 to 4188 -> 4173.75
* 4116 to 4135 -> 4129.78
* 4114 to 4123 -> 4122.18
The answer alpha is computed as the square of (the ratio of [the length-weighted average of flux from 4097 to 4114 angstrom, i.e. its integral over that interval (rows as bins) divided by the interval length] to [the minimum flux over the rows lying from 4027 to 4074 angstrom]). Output 1.01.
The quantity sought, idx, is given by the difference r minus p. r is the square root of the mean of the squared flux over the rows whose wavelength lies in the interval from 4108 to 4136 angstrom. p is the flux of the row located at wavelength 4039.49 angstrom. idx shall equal -2.0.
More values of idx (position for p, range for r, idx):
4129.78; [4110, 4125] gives 1.4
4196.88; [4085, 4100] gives -2.1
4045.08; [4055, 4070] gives 0.8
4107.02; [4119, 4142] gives 1.2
